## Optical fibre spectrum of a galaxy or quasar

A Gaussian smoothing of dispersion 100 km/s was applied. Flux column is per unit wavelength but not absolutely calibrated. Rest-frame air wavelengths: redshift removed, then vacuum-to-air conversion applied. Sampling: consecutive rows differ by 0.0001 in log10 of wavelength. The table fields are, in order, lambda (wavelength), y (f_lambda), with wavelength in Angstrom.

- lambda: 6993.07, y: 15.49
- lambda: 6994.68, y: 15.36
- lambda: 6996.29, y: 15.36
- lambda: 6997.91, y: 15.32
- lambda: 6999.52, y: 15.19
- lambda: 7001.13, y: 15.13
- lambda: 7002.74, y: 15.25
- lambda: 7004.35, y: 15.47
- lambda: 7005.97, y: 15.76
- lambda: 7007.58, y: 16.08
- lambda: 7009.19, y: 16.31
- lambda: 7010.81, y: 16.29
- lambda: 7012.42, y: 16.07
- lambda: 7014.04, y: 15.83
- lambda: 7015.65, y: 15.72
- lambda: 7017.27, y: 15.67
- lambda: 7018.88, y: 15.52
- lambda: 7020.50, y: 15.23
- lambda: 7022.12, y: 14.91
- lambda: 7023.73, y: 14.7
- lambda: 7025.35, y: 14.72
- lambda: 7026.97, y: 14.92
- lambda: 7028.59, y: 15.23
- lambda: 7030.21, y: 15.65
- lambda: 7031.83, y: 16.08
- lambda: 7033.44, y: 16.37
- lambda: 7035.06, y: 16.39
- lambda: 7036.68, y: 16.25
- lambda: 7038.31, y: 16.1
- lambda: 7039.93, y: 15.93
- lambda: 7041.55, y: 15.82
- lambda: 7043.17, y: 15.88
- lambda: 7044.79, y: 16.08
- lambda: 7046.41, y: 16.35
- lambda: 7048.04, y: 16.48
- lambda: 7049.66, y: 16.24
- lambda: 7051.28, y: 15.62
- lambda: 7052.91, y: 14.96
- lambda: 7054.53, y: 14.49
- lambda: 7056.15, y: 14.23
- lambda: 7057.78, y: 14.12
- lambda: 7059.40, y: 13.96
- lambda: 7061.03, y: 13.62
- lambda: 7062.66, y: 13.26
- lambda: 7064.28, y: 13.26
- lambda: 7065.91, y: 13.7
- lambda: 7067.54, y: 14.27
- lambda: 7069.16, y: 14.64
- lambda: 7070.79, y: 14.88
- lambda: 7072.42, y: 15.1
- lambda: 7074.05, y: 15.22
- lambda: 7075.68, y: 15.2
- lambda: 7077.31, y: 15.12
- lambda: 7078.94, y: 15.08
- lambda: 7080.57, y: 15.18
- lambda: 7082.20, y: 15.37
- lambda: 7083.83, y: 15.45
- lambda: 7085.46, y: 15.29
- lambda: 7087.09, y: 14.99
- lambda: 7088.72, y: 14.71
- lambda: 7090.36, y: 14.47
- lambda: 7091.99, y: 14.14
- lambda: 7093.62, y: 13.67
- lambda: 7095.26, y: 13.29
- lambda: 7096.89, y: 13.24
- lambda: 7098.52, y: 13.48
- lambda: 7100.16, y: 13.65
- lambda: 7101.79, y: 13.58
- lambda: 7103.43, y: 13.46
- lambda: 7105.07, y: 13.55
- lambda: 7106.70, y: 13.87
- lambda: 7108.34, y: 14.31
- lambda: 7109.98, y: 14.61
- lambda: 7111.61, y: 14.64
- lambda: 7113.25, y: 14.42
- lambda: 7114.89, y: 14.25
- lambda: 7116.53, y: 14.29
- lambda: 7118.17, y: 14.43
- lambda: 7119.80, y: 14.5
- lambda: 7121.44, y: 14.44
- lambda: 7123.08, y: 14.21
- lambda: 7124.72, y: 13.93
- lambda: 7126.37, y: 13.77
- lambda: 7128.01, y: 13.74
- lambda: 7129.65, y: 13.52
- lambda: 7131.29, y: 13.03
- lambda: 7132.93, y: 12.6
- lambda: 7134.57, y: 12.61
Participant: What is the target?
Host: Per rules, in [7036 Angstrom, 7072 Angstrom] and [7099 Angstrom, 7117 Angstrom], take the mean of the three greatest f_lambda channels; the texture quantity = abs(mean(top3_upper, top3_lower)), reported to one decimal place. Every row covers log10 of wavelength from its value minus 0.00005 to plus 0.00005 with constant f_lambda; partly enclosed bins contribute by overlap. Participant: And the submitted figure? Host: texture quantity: 15.5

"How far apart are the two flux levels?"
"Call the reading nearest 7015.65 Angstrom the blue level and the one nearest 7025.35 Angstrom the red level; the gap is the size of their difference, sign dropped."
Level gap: 1.00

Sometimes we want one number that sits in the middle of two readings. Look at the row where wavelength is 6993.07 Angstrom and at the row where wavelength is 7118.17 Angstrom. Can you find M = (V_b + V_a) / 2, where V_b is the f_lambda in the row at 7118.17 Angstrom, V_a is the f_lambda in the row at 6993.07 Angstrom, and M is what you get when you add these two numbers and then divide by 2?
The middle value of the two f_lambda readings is 15.0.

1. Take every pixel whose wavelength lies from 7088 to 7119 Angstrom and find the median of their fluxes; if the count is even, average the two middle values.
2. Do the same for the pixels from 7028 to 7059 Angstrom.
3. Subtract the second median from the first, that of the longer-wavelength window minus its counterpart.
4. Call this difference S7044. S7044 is -1.8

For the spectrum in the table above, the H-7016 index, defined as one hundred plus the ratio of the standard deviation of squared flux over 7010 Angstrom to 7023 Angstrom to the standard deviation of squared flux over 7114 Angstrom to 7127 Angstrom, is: 102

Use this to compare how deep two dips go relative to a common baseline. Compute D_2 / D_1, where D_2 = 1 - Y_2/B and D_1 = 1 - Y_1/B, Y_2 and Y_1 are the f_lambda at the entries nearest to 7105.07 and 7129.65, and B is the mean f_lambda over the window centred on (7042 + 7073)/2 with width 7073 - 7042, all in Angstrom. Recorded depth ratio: 1.0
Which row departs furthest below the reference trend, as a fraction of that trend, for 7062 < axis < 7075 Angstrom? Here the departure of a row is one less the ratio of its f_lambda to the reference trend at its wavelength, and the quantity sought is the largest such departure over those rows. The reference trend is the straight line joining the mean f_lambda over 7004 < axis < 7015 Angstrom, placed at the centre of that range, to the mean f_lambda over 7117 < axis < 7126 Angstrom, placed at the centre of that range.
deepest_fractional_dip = 0.126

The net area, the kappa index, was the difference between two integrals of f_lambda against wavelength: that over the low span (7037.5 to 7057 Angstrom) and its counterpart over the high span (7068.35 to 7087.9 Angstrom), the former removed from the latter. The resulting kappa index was -10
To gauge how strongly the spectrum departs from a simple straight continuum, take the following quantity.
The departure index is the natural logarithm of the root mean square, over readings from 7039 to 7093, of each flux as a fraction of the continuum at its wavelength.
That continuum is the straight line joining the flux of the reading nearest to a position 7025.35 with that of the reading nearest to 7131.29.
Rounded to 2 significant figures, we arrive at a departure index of 0.061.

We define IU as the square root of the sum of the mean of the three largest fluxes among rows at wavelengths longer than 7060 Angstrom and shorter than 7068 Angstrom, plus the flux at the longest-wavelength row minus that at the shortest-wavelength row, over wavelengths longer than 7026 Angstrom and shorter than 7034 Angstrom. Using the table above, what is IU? 3.91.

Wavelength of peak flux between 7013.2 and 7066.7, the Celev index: 7048.04 Angstrom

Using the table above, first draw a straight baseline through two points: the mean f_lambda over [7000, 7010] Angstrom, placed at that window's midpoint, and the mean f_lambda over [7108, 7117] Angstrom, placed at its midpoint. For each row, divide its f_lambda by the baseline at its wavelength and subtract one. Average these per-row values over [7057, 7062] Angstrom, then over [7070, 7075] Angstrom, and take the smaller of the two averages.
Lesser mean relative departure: -0.08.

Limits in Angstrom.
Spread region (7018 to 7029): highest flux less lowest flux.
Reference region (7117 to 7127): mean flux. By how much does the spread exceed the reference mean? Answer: -13.4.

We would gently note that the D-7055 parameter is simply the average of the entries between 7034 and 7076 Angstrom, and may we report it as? 15.1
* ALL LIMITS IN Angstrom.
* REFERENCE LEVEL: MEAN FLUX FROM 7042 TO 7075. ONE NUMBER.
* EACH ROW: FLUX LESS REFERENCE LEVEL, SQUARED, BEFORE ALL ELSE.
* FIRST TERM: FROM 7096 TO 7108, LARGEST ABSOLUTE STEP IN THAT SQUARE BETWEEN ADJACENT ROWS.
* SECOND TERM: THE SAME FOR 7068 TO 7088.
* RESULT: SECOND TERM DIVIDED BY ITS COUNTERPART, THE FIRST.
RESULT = 0.3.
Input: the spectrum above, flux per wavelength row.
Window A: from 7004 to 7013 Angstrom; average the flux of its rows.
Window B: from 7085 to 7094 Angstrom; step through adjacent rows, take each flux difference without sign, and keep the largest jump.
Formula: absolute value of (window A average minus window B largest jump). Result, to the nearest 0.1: 15.5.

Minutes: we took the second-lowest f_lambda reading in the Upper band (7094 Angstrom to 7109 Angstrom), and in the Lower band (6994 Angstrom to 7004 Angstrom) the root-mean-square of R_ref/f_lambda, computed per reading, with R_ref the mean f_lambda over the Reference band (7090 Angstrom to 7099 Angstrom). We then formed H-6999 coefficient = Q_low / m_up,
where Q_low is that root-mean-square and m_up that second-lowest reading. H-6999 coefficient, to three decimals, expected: 0.068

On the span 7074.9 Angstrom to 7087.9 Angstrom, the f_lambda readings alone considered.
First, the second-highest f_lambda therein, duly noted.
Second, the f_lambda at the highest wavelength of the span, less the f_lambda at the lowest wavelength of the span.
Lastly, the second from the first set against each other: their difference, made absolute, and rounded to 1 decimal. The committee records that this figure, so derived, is 15.6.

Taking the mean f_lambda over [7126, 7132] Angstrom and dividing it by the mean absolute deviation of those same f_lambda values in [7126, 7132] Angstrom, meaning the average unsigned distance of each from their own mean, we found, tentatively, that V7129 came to 56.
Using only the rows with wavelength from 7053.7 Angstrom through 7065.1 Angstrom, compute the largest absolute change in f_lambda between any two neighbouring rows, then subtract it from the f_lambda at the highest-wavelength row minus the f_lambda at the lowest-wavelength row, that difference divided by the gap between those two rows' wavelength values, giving -0.49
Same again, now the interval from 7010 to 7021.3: -0.40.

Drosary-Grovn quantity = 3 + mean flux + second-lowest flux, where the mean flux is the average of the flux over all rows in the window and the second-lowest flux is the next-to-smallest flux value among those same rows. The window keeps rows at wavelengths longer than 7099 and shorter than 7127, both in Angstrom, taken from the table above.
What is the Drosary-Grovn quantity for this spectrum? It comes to 30.7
